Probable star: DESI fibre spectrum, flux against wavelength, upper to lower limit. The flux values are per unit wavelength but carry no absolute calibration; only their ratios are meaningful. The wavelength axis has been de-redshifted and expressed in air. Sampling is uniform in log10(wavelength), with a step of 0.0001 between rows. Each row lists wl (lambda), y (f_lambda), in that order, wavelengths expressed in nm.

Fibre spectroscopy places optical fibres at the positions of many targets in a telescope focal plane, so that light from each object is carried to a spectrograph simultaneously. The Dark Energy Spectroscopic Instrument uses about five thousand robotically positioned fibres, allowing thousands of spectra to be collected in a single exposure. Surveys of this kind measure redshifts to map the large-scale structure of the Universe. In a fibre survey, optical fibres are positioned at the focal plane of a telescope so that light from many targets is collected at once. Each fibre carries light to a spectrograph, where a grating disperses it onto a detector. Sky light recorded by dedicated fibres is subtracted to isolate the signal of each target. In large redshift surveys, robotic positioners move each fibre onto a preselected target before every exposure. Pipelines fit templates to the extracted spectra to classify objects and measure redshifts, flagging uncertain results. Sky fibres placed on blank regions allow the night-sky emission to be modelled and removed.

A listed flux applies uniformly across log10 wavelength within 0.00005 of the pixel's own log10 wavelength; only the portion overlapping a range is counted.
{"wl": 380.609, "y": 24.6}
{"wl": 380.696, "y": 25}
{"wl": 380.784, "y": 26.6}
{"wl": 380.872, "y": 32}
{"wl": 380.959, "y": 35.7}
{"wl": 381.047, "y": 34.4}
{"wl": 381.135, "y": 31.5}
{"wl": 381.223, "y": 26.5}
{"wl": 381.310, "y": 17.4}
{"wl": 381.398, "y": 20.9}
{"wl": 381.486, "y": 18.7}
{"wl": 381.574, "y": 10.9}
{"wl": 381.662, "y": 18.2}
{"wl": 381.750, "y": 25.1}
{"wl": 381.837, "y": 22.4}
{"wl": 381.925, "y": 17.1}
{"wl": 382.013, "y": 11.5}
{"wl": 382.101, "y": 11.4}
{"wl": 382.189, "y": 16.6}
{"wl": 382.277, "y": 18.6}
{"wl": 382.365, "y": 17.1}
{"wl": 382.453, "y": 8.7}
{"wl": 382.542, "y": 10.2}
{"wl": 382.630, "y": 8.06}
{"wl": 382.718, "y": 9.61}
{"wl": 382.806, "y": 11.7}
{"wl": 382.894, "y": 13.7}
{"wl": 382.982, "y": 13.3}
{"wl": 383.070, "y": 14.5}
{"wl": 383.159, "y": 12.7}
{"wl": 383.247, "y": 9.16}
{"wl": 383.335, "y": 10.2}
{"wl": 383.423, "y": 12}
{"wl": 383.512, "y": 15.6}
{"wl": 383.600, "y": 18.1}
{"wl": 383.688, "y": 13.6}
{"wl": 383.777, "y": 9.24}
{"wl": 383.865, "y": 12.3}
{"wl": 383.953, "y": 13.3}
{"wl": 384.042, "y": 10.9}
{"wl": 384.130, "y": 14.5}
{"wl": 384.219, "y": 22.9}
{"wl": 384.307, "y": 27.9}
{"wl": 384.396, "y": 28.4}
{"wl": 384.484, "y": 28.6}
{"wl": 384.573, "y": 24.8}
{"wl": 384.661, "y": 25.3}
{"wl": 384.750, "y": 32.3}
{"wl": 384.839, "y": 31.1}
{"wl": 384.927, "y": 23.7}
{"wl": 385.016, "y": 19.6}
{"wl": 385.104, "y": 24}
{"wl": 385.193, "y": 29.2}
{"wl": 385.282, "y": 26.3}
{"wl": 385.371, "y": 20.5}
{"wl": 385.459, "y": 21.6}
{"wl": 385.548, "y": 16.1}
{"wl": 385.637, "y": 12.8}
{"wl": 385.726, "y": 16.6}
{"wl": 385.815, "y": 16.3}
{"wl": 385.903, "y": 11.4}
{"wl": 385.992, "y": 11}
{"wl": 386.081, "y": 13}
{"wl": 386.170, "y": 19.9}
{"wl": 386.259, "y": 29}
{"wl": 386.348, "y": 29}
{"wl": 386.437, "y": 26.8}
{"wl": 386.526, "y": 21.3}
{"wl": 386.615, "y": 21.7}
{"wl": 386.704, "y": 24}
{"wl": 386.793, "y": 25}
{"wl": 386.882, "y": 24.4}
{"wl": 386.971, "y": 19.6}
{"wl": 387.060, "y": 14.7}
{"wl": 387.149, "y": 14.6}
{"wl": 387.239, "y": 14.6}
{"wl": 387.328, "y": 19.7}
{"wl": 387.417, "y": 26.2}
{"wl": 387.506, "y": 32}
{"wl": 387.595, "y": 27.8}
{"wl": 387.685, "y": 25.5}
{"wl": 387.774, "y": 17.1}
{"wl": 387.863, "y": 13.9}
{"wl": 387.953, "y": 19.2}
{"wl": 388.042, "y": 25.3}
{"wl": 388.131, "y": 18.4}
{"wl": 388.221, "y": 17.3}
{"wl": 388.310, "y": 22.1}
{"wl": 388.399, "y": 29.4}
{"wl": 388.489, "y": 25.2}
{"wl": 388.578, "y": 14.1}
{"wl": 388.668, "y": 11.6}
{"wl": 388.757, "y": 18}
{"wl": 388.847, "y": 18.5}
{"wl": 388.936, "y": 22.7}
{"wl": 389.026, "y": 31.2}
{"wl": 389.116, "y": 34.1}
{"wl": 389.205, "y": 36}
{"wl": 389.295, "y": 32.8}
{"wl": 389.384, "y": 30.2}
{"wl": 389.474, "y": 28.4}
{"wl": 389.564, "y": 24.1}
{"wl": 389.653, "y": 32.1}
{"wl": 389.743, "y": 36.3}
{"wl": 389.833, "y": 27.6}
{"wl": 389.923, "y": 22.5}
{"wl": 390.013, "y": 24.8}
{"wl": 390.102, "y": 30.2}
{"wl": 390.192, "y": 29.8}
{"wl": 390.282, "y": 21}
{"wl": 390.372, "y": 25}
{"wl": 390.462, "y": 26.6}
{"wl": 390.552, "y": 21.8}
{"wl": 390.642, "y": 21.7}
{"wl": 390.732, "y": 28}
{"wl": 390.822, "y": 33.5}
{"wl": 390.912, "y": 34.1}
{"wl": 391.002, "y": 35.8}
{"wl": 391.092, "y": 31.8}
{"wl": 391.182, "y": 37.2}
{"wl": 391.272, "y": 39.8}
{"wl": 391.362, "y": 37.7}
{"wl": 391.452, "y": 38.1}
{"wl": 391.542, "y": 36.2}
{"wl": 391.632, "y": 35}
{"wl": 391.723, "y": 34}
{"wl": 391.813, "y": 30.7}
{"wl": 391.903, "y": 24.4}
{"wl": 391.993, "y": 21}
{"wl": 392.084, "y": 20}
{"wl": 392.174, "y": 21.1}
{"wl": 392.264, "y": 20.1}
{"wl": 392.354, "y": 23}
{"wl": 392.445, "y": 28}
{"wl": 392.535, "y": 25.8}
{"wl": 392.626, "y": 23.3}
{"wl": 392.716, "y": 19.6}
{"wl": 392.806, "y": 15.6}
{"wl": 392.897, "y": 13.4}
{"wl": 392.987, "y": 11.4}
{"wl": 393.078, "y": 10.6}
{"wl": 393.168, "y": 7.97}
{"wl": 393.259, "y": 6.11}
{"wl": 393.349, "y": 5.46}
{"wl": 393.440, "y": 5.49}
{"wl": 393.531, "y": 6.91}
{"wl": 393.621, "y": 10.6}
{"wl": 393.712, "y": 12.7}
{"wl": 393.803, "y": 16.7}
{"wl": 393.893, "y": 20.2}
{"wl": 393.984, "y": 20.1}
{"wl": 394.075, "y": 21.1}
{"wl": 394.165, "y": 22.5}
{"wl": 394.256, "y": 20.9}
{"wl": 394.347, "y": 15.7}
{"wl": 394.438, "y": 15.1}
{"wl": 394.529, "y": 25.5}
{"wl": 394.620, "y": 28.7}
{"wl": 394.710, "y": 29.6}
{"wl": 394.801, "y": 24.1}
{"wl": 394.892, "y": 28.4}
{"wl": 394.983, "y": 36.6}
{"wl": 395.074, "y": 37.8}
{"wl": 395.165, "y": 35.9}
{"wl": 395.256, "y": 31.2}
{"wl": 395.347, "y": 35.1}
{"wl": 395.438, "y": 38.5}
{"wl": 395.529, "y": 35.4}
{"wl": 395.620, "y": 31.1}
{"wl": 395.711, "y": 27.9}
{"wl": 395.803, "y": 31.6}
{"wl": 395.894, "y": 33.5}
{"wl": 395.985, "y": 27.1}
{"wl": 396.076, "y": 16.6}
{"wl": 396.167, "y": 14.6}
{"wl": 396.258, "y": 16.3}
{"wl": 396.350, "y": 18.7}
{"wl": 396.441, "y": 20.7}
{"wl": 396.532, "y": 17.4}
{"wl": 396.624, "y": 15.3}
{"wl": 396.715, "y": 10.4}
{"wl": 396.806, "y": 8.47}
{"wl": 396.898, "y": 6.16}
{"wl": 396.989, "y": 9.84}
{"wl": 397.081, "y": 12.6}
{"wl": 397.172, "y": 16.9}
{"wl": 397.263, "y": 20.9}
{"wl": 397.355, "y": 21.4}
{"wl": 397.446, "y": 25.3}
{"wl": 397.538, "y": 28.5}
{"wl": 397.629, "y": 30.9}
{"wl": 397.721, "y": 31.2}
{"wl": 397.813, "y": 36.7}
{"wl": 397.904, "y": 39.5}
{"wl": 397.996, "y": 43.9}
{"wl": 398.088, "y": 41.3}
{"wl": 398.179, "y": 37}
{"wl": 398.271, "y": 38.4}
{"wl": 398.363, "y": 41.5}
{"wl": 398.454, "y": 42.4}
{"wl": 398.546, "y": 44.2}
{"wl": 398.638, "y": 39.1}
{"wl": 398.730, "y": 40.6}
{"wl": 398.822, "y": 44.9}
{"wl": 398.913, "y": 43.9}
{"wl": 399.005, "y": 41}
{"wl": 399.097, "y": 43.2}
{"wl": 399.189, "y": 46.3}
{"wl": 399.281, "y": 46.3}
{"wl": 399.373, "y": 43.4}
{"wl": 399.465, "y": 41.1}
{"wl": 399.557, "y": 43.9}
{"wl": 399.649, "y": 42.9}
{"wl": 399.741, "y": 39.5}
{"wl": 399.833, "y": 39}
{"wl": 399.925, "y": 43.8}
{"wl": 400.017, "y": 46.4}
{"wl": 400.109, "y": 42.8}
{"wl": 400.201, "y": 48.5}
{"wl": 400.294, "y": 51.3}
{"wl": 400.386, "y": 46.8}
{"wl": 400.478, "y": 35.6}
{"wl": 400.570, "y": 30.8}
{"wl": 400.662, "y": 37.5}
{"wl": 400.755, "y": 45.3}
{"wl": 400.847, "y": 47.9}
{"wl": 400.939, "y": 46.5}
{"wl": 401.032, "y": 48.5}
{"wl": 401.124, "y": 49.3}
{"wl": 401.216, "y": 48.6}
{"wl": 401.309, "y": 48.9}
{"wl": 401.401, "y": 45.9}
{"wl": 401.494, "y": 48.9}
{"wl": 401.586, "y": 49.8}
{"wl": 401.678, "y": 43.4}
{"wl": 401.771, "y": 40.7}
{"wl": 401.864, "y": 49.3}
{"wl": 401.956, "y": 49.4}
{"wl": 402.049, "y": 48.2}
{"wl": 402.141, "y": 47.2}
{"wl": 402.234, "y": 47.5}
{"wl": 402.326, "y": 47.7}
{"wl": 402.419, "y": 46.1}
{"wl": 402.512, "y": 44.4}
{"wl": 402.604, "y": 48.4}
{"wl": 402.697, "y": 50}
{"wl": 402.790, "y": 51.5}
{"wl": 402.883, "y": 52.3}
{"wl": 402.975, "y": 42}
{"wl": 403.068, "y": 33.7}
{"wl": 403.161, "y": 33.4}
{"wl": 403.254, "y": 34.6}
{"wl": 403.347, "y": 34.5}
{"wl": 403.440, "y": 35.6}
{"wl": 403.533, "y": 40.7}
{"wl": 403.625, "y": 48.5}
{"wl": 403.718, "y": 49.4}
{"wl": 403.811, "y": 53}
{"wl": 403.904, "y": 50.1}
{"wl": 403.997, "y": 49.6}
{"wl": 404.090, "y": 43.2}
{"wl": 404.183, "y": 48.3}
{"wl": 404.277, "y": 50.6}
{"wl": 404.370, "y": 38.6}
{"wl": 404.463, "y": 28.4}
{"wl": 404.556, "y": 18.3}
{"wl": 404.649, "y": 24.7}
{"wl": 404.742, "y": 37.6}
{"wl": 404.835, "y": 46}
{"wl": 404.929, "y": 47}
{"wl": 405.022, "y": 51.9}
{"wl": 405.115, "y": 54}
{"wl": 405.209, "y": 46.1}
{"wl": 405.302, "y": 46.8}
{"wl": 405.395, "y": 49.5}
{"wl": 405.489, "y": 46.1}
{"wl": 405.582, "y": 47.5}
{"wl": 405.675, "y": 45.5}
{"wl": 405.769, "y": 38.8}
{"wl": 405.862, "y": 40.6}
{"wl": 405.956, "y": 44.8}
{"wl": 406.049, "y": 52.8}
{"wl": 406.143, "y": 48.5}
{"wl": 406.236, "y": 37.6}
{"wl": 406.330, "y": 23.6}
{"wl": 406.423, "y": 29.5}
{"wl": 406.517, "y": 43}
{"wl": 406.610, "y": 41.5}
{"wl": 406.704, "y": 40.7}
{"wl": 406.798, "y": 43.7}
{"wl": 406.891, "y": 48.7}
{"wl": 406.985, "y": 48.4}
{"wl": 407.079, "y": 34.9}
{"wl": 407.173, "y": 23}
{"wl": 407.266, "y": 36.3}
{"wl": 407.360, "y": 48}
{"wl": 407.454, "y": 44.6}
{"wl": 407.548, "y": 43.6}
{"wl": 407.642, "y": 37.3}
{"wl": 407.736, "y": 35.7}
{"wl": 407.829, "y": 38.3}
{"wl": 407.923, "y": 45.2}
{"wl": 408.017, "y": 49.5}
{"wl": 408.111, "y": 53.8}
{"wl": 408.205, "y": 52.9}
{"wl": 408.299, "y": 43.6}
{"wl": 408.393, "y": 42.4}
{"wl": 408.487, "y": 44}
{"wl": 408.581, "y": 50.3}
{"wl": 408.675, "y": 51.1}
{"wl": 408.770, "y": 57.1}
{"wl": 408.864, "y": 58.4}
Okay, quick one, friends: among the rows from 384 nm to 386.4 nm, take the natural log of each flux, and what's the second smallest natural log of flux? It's 2.4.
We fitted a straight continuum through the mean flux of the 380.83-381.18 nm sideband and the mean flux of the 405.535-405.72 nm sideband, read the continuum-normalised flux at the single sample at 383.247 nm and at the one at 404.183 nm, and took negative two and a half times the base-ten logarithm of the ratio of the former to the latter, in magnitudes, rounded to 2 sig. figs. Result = 1.5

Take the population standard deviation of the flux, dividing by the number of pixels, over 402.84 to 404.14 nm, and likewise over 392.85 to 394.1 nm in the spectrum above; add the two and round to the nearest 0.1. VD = 12.6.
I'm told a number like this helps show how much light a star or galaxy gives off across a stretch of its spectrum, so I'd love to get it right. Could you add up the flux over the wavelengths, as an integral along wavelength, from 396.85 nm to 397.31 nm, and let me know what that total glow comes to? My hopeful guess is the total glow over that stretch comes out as 6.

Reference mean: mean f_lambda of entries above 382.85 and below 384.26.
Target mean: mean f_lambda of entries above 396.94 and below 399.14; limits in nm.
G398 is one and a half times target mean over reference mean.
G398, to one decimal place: 3.8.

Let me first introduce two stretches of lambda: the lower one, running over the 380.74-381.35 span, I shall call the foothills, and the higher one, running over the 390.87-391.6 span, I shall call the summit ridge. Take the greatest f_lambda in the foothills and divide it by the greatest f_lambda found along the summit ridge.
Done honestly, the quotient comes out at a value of 0.90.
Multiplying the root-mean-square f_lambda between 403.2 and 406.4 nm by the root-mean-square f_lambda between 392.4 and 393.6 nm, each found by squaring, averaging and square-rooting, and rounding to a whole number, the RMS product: 690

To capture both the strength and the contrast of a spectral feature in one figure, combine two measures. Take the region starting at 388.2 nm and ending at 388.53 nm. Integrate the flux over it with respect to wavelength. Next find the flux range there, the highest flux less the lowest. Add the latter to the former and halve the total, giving 10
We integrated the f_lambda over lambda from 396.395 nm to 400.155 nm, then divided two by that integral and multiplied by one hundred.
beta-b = 1.6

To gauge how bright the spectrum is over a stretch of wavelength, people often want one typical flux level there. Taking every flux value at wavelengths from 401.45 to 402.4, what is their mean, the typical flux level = 47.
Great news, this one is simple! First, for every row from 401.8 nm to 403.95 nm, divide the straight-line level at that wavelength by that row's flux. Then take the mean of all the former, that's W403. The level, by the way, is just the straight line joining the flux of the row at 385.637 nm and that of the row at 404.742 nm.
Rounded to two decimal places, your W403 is 0.80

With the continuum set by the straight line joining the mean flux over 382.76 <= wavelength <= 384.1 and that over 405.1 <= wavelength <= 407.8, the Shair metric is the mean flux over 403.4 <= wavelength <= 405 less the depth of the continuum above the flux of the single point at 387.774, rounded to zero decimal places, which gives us 41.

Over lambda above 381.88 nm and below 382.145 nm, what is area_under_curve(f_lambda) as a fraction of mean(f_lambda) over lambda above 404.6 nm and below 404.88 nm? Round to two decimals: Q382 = 0.10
